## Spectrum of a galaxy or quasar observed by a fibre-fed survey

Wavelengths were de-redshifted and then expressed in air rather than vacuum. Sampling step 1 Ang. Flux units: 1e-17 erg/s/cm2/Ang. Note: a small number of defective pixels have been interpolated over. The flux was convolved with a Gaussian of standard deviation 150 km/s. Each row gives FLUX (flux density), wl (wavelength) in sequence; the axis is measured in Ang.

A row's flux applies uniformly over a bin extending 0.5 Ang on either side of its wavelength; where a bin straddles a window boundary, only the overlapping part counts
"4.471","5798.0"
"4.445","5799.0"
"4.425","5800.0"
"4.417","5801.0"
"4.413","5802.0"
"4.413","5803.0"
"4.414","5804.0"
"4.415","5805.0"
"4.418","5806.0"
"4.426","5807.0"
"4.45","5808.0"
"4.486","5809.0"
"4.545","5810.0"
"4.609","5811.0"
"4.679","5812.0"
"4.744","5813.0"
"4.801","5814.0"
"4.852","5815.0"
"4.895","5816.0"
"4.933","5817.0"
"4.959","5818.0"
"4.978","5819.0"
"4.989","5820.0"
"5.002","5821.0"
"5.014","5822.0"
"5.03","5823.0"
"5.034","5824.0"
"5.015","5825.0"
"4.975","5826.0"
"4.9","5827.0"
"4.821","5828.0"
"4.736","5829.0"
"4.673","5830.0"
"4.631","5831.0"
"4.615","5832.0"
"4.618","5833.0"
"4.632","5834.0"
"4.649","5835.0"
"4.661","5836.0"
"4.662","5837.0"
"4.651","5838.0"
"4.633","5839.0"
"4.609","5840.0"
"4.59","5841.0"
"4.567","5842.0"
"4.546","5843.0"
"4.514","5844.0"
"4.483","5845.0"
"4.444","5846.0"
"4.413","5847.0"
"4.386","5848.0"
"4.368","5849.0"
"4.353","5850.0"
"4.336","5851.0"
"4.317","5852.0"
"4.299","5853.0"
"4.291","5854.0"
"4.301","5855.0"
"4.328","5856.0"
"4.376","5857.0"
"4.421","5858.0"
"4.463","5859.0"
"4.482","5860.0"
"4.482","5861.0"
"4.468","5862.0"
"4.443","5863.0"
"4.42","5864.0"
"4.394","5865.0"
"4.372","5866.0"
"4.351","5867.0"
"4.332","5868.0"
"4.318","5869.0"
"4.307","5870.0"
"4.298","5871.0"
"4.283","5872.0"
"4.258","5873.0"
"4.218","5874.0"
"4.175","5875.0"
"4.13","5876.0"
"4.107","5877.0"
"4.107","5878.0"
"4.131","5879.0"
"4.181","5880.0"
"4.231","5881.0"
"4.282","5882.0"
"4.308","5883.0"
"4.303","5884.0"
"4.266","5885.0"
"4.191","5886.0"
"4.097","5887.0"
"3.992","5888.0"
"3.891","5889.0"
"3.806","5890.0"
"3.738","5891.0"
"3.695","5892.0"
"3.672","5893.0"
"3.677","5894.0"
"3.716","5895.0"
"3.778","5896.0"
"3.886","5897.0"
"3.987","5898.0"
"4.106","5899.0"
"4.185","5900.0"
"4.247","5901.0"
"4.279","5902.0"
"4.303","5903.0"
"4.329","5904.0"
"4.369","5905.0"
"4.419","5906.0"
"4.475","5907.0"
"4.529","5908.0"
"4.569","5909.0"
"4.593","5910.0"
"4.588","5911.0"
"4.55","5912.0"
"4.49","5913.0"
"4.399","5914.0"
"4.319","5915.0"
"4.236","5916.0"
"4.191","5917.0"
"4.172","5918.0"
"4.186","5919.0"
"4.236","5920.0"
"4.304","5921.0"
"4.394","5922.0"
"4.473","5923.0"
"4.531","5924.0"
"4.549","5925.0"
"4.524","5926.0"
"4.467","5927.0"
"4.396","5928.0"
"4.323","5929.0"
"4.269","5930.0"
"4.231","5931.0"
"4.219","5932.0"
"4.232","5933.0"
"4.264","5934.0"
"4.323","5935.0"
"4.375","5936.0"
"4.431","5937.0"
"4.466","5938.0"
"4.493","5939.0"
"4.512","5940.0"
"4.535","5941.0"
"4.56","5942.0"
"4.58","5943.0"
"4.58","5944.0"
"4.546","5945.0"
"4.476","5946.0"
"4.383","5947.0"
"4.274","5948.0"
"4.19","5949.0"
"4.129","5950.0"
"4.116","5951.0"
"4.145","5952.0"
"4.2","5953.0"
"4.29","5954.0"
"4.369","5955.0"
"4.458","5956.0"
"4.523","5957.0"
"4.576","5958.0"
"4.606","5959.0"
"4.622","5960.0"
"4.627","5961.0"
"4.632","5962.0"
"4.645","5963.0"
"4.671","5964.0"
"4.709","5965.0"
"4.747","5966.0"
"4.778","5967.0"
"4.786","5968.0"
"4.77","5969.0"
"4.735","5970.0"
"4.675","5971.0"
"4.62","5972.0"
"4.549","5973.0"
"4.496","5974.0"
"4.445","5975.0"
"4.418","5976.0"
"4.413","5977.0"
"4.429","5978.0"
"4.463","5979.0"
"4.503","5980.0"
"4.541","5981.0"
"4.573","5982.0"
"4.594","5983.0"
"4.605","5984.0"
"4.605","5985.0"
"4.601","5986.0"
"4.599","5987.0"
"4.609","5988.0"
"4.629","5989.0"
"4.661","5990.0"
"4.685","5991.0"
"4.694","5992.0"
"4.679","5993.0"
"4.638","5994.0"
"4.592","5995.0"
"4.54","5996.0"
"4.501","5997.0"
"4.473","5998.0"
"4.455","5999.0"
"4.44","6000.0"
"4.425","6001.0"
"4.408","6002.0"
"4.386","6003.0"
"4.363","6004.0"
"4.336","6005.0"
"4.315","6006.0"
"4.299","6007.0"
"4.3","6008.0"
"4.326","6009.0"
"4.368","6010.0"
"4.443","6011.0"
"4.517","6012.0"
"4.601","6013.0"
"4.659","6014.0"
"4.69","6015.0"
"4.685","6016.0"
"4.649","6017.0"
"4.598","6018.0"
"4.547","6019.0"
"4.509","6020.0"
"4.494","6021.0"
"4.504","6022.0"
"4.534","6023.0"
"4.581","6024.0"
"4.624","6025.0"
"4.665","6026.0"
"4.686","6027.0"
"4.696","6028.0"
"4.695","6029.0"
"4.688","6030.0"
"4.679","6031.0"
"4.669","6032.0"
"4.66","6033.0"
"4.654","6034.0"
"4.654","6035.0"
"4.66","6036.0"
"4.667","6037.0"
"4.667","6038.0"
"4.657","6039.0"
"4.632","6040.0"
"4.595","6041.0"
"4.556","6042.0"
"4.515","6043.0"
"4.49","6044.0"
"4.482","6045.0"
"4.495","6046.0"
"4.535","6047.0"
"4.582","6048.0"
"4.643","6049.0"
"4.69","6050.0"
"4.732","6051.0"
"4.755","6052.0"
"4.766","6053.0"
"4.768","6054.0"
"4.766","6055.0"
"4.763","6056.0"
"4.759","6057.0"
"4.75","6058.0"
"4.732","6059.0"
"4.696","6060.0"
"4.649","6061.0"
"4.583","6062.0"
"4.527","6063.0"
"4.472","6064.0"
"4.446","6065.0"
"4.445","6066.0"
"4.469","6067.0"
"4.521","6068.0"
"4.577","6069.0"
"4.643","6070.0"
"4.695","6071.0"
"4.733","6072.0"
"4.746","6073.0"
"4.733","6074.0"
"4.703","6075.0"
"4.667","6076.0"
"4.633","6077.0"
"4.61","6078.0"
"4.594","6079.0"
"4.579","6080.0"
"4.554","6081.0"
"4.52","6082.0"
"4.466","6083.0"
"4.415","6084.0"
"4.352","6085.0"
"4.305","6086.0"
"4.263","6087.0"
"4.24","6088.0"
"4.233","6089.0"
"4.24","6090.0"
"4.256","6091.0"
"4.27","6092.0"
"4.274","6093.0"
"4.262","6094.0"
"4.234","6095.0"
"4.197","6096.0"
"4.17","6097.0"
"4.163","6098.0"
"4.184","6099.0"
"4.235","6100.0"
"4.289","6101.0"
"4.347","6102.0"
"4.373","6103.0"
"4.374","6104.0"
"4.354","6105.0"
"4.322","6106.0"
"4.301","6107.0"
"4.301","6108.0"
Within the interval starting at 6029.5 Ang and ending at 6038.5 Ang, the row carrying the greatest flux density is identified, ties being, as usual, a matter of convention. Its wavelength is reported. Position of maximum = 6030.0 Ang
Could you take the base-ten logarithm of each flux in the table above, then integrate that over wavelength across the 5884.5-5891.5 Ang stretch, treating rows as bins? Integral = 4.21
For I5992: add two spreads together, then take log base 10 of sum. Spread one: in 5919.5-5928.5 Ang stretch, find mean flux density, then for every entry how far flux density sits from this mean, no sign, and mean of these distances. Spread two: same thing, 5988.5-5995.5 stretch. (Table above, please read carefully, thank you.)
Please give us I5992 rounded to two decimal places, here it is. -0.93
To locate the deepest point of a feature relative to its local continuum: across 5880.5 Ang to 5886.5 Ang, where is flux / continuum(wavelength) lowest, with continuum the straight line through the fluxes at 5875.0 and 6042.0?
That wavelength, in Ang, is 5886.0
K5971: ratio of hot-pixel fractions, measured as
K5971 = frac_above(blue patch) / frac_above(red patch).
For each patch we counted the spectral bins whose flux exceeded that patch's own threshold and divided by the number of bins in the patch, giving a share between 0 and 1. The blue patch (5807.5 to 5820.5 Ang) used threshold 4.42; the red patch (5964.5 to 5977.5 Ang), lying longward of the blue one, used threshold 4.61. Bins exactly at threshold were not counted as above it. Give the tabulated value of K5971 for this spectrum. 1.6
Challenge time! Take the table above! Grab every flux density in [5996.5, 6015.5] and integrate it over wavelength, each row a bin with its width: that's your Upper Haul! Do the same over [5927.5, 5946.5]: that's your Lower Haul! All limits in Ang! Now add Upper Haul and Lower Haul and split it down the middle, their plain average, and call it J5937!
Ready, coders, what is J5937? 84.1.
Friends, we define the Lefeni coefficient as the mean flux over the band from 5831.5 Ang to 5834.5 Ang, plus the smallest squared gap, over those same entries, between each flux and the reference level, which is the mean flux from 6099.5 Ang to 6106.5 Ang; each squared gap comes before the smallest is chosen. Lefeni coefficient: 4.7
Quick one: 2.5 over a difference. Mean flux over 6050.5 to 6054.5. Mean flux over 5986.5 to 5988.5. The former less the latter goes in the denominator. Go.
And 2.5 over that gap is 17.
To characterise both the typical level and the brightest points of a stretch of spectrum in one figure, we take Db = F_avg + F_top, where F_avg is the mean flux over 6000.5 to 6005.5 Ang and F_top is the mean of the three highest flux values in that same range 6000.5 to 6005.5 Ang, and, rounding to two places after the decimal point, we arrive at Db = 8.79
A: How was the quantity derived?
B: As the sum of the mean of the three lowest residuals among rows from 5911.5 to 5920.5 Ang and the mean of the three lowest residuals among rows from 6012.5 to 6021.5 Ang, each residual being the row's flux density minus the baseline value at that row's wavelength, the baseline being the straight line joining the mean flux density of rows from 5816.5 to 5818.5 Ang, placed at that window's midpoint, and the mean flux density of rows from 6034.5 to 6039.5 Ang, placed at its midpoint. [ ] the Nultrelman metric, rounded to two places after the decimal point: -0.80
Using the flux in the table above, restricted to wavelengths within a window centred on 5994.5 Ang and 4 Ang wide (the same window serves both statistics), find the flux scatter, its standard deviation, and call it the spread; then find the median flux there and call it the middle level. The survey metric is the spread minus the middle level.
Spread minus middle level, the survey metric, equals -4.6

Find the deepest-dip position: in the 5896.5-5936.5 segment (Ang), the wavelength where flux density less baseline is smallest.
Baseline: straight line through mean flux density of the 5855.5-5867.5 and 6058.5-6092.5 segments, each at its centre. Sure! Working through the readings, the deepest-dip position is 5897.0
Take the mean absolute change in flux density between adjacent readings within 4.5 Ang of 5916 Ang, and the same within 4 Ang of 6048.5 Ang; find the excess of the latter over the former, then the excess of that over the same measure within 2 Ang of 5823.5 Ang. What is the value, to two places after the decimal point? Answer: -0.03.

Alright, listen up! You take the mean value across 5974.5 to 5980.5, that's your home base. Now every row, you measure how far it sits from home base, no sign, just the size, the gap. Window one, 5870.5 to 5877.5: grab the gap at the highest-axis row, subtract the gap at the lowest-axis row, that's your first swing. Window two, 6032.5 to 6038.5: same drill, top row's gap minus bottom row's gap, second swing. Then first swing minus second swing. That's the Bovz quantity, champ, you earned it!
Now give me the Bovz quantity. 0.184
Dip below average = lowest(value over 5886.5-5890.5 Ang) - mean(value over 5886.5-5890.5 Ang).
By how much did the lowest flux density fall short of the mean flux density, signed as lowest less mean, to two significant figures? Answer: -0.14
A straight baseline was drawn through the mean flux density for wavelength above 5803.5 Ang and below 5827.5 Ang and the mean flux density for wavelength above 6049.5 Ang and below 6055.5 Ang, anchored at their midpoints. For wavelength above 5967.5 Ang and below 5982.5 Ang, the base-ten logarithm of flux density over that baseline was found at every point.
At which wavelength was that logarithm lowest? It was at 5977.0 Ang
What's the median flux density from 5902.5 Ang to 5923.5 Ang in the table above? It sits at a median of 4.39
